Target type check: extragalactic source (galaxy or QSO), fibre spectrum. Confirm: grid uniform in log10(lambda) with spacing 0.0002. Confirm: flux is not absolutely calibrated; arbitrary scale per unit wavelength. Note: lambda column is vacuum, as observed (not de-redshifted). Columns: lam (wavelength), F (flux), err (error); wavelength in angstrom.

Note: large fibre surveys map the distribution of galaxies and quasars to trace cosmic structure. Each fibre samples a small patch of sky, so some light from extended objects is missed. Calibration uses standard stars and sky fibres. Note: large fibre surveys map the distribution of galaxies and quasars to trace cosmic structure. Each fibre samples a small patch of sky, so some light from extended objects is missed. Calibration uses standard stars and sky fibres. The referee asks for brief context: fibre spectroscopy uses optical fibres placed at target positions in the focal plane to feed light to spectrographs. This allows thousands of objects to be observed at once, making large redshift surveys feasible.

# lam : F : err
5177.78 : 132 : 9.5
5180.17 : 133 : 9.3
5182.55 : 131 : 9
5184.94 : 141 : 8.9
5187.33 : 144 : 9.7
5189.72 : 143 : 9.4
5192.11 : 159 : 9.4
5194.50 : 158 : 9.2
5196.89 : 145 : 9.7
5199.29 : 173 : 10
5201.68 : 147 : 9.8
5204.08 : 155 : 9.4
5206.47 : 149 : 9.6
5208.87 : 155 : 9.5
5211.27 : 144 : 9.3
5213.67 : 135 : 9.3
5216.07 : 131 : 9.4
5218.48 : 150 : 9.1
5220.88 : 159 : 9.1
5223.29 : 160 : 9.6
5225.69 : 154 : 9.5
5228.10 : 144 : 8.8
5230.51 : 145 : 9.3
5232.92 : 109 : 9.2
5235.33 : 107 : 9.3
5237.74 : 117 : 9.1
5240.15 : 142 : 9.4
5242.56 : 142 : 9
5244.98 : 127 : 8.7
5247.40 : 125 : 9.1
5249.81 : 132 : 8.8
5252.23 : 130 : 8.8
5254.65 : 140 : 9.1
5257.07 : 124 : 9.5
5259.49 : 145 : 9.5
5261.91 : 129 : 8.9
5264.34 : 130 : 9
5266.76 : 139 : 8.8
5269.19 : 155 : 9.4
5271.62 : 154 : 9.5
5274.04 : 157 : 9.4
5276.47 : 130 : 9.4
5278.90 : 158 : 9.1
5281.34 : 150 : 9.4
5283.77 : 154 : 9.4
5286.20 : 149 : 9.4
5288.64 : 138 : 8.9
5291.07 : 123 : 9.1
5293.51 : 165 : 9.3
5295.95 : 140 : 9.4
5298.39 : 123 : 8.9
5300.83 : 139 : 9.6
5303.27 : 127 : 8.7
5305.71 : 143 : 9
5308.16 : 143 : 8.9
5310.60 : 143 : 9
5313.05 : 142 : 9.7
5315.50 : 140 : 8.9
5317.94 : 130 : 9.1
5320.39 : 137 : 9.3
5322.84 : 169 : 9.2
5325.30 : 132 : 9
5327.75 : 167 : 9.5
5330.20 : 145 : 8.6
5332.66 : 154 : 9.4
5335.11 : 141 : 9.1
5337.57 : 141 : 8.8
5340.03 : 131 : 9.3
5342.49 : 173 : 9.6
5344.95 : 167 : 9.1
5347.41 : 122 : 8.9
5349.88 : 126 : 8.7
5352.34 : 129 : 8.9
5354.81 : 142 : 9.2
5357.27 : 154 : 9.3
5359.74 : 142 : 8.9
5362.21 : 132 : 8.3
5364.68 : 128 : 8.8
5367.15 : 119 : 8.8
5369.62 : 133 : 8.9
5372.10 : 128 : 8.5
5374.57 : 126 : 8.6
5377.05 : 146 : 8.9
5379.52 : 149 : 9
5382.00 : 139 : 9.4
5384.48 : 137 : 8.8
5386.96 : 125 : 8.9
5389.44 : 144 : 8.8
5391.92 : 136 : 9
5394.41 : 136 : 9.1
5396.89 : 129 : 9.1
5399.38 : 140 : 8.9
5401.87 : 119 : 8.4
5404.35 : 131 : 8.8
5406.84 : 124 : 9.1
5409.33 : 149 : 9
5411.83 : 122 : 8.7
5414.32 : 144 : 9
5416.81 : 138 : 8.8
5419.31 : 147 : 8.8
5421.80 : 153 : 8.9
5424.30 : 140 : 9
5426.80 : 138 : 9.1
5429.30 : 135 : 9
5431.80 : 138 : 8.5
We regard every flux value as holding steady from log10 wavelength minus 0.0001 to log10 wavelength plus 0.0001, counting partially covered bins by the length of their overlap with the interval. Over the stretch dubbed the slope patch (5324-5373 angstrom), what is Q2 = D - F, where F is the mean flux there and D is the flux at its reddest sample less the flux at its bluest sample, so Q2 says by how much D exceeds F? -144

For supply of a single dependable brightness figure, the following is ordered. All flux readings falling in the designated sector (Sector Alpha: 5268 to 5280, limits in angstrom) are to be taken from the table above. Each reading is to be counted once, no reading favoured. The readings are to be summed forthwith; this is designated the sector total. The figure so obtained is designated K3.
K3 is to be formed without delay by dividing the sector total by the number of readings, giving 151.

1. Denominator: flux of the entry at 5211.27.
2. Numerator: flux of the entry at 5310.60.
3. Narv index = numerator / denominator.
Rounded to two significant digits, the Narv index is 0.99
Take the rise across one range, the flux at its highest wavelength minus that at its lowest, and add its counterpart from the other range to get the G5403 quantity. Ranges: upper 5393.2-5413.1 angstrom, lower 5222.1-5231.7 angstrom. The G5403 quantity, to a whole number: -29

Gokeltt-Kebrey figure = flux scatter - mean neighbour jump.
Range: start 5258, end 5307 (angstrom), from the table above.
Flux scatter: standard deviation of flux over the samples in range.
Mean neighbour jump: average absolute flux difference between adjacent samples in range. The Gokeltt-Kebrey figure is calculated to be -2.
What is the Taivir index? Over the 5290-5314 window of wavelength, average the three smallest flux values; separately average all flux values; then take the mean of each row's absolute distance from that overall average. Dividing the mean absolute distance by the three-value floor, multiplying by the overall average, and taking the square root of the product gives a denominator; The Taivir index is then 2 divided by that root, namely 0.64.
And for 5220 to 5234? 0.54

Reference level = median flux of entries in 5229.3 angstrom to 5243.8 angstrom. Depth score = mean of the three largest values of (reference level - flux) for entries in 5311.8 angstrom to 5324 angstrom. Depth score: -6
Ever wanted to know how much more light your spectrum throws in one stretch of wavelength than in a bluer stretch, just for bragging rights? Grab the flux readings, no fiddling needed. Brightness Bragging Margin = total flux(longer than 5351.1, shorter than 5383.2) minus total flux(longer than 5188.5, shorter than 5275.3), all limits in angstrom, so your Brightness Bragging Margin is -3343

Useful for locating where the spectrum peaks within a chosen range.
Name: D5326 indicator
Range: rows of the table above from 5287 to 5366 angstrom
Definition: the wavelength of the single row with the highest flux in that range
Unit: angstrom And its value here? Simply 5342.49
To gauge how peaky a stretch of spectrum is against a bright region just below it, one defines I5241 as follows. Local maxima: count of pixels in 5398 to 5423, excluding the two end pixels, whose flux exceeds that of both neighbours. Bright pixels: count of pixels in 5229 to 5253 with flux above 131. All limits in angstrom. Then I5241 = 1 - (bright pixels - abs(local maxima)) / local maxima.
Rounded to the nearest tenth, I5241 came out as 0.7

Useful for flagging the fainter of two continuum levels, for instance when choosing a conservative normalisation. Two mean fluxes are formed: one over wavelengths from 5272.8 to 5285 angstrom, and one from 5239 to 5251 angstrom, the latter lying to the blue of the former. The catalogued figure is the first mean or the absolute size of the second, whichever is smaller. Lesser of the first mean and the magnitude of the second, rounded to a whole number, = 134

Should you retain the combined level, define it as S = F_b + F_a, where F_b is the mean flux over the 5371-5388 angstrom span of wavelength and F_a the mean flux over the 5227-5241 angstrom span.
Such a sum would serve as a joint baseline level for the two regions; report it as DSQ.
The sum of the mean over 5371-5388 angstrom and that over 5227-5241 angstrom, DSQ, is 263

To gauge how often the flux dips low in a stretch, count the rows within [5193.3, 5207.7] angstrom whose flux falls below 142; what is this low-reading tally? 0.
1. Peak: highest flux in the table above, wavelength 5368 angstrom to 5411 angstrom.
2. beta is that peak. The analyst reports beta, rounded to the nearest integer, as 149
